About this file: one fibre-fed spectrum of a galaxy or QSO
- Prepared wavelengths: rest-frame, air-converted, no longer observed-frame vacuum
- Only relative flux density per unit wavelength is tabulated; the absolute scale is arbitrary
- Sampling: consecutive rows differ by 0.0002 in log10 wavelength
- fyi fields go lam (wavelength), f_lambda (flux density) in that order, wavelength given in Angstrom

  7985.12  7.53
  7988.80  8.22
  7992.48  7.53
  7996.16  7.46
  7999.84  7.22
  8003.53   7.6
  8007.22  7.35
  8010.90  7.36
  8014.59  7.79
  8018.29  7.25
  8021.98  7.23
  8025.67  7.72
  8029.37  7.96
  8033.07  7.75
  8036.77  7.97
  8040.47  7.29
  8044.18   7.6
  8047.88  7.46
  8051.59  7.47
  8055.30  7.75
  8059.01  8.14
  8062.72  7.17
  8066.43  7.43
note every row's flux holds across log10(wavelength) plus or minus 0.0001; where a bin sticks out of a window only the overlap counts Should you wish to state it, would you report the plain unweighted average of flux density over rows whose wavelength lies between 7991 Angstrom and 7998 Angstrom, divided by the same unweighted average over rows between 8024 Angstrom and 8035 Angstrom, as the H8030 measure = 0.960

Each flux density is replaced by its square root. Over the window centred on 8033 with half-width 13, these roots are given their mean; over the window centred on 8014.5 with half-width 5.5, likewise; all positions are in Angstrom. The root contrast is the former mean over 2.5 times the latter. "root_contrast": 0.405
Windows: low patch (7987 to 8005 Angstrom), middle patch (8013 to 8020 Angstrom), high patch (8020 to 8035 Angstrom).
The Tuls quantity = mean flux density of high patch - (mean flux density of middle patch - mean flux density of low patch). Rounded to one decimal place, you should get 7.8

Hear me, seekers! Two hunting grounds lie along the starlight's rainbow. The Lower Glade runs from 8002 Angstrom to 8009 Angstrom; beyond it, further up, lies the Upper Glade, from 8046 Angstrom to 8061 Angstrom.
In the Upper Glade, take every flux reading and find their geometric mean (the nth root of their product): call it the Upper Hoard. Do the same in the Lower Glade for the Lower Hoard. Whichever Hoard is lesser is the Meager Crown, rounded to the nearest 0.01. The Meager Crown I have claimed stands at 7.47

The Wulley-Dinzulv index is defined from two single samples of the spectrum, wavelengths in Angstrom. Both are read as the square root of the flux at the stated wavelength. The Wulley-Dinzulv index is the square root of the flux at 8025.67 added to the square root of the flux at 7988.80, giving 5.646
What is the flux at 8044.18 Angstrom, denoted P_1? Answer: 7.6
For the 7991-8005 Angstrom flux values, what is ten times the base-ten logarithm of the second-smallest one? 8.73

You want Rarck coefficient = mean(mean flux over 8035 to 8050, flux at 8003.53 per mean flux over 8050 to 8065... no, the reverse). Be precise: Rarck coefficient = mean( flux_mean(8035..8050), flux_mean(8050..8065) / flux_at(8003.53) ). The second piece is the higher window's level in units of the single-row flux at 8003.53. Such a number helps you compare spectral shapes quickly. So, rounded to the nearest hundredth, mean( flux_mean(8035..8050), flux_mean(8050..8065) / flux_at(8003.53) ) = 4.29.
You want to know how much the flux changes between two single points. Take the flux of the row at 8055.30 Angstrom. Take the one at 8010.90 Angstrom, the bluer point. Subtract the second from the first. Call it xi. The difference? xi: 0.4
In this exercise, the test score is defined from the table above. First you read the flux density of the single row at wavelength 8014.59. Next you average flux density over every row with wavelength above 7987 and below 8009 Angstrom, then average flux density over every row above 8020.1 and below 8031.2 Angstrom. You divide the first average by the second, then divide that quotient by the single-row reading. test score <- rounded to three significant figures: 0.127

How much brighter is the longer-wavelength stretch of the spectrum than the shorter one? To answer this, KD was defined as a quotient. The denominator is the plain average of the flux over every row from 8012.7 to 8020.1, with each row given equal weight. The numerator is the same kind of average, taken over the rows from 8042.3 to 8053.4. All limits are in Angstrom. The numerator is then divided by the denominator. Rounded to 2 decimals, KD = 1.00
